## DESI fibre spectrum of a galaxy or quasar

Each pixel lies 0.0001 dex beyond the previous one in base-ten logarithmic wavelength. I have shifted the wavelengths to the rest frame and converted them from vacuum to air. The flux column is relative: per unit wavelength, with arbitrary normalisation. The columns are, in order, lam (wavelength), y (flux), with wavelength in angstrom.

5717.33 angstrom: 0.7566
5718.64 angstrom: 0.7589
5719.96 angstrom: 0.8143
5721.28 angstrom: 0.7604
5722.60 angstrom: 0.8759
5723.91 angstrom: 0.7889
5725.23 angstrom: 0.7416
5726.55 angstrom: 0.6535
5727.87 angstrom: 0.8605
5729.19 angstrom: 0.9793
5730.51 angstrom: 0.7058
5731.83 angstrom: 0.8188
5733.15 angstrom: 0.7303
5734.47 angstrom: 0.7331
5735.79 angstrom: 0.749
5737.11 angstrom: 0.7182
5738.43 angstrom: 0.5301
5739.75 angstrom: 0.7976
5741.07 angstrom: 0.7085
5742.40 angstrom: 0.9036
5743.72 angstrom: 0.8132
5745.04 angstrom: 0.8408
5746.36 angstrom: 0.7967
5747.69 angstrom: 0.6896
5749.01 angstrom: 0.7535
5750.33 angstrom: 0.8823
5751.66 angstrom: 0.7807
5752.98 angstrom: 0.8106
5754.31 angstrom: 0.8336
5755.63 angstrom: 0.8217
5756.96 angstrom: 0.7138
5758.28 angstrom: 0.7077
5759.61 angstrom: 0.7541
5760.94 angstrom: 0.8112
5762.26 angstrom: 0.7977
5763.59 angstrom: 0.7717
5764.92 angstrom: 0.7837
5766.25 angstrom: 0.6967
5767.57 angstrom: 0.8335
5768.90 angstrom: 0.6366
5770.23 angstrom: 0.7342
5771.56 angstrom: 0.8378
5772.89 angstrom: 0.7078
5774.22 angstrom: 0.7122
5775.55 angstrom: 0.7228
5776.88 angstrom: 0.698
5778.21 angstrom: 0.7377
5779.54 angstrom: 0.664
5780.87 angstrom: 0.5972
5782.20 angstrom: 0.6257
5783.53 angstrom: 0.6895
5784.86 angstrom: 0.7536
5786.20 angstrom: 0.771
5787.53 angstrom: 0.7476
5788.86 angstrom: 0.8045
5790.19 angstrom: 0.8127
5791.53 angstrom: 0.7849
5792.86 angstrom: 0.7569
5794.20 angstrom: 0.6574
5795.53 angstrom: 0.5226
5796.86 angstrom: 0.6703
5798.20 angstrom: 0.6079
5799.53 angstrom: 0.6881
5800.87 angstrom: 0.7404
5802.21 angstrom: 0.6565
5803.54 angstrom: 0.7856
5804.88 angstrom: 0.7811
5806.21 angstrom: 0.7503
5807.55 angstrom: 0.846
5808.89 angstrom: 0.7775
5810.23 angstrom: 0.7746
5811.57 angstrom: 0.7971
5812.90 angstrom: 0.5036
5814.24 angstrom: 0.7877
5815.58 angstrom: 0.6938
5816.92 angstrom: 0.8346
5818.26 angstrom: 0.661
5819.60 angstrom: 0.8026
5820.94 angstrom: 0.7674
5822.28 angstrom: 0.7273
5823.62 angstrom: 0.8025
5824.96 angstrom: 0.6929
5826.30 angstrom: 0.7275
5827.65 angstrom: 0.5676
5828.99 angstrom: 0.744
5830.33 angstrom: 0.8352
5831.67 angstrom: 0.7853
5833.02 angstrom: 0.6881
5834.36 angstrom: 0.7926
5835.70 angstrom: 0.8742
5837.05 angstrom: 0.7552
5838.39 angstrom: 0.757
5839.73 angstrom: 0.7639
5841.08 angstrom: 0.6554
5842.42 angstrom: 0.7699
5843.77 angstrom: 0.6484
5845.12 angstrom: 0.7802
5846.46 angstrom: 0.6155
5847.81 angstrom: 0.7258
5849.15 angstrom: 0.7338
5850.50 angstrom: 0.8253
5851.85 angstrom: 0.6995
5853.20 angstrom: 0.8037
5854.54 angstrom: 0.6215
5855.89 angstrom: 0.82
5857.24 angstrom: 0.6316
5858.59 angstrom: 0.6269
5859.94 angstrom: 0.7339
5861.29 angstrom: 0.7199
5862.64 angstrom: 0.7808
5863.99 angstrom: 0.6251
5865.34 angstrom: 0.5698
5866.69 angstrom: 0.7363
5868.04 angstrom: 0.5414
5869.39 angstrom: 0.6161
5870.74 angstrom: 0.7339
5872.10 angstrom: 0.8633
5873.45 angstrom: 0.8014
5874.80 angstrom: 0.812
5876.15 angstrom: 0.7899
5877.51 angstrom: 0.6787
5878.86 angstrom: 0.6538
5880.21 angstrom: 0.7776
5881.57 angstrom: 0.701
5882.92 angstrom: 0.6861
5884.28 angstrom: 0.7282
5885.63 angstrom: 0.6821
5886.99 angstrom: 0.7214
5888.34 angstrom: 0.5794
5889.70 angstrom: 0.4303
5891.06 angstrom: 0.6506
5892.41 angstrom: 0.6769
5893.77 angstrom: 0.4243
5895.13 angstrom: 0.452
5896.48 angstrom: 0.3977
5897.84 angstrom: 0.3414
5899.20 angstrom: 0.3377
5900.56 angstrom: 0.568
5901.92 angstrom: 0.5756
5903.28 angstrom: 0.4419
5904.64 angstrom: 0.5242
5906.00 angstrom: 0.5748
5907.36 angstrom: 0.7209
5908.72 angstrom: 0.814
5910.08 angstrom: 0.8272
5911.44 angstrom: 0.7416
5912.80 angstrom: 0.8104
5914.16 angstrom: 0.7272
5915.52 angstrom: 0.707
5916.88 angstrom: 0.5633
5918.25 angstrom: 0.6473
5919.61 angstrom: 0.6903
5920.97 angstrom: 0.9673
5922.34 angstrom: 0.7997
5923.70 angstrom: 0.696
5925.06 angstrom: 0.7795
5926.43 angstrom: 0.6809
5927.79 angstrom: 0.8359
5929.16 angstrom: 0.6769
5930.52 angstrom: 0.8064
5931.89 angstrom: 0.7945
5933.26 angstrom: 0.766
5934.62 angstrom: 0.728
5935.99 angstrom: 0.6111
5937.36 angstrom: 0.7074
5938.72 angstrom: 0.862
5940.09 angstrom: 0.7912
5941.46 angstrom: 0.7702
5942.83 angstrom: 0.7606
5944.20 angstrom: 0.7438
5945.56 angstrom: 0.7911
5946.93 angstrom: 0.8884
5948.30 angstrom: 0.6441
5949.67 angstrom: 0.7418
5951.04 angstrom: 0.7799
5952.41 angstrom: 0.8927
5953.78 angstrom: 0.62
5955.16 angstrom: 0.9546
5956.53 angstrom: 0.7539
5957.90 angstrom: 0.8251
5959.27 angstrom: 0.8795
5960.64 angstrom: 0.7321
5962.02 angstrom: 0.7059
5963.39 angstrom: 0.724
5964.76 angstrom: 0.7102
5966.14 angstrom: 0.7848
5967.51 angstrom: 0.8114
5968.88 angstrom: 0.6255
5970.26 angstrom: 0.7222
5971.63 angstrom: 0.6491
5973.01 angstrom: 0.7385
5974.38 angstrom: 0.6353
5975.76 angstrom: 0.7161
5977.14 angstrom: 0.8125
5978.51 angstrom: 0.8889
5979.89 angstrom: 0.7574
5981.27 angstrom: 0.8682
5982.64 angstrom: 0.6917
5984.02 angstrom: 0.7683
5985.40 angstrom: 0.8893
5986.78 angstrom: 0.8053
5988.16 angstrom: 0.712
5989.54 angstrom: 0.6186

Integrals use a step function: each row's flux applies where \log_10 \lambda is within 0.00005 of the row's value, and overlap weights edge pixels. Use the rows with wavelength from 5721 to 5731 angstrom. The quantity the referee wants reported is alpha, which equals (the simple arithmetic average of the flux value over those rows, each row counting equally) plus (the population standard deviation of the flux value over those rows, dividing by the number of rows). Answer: 0.894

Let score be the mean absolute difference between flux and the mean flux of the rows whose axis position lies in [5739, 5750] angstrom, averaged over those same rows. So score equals 0.05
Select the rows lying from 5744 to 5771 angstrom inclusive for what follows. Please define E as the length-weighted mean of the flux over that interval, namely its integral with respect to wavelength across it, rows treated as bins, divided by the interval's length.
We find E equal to 0.77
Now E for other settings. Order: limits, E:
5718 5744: 0.77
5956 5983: 0.75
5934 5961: 0.77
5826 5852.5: 0.74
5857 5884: 0.71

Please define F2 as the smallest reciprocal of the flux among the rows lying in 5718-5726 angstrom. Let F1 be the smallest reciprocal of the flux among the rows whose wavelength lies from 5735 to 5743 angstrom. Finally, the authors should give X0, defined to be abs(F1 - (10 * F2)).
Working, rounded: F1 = 1.11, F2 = 1.14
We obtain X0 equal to 10.3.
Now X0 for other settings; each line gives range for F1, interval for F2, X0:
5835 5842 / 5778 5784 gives 12.4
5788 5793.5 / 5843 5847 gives 11.6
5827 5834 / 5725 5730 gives 9.0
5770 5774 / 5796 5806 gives 11.5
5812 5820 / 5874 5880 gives 11.1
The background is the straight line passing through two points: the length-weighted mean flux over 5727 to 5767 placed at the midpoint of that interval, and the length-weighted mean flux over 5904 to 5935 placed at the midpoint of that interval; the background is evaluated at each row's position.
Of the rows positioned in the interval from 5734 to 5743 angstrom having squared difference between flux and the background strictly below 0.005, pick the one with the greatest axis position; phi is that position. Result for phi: 5741.07 angstrom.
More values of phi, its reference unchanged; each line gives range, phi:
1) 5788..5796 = 5792.86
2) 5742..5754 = 5752.98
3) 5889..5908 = 5907.36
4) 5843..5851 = 5849.15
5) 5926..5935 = 5934.62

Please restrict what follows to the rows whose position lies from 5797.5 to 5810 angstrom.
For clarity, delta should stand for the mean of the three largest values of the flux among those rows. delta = 0.804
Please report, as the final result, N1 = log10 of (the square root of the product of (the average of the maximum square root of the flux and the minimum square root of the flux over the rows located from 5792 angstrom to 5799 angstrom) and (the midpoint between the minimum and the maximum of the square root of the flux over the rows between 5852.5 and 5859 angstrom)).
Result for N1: -0.085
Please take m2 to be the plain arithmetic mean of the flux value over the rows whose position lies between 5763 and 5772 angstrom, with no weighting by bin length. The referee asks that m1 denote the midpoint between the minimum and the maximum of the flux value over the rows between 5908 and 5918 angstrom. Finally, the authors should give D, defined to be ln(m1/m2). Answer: -0.08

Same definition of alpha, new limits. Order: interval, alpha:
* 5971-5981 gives 0.825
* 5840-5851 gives 0.788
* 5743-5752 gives 0.851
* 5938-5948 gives 0.851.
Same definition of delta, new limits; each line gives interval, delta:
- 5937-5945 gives 0.808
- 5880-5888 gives 0.742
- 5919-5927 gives 0.849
